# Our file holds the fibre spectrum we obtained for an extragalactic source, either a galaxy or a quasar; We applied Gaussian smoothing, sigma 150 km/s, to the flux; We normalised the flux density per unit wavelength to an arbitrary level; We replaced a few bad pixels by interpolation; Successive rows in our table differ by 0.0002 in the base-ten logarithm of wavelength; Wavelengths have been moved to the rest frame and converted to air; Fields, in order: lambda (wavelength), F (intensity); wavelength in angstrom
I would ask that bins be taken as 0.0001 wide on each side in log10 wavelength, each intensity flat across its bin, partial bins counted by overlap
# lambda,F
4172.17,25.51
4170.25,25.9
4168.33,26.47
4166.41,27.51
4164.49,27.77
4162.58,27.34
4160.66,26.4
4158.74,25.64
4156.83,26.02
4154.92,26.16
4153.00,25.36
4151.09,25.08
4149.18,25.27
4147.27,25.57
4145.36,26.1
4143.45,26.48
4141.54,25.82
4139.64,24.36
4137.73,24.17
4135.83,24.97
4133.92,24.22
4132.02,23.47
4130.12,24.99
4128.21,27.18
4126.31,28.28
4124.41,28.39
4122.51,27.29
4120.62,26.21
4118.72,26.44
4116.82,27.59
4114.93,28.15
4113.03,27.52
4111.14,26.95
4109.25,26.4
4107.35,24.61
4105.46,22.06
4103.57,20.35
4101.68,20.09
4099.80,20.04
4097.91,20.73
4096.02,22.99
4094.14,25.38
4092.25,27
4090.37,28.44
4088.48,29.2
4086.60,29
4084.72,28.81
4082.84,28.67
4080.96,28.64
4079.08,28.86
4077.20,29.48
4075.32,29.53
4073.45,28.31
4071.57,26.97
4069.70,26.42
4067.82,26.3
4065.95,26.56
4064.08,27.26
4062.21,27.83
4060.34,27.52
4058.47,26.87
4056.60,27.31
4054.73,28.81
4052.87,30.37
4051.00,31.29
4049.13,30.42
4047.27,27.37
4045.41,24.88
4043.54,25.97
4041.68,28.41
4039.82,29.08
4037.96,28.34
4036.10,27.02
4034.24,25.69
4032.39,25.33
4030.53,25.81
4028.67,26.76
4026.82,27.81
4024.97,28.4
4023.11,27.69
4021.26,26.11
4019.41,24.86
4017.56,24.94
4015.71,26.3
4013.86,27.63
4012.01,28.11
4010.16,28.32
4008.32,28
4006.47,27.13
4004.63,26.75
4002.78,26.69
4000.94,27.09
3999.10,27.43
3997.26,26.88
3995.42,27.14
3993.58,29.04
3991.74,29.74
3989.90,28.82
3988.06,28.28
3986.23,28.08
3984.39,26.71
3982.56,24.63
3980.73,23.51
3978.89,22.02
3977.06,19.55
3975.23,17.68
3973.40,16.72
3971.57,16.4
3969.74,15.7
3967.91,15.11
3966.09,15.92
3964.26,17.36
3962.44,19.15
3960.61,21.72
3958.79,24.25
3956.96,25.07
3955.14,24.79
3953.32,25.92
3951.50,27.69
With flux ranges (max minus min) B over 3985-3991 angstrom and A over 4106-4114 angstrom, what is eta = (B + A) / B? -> 4.9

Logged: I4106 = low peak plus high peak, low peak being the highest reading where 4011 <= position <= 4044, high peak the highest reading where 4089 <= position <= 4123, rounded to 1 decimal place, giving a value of 57.5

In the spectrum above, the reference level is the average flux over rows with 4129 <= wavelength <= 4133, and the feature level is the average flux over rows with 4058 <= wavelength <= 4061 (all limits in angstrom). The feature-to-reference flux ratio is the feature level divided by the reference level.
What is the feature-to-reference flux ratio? 1.12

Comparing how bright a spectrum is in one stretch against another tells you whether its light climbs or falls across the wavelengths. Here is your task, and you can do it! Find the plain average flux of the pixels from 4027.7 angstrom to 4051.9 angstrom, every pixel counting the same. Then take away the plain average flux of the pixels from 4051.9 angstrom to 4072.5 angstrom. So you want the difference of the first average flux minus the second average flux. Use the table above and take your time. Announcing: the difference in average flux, -0.1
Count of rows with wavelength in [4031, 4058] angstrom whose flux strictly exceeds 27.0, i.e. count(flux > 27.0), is 10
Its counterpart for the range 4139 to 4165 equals 2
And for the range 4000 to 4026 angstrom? 8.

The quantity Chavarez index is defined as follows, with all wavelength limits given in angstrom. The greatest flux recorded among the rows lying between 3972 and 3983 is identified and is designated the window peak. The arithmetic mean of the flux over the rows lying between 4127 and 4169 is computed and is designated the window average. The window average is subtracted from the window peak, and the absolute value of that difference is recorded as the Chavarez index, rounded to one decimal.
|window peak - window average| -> 1.1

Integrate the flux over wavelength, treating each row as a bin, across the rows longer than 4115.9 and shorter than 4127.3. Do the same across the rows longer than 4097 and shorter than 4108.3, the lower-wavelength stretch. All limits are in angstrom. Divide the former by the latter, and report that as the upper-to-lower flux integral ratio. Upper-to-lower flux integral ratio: 1.29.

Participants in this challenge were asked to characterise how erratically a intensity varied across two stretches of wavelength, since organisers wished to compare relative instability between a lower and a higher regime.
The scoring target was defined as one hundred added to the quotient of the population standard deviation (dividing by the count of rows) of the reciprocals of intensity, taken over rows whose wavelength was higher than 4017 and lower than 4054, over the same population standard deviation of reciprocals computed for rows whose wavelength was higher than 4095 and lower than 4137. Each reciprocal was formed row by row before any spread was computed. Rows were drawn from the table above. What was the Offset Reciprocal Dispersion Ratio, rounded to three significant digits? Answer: 101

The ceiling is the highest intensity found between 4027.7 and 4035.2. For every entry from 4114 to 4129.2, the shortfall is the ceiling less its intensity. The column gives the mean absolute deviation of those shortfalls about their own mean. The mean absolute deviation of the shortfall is 0.66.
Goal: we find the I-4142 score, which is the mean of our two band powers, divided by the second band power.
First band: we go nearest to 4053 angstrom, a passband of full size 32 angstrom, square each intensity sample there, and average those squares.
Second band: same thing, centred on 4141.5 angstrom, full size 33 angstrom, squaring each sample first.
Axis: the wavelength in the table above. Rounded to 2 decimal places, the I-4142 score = 1.10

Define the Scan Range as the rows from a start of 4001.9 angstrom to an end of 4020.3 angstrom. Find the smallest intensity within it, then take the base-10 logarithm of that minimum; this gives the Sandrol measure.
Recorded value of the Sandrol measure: 1.40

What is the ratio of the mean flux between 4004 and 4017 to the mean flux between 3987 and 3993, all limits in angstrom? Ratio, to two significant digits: 0.95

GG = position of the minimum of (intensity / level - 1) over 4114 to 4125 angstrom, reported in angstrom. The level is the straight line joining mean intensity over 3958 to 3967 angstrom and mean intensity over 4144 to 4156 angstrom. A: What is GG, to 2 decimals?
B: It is 4120.62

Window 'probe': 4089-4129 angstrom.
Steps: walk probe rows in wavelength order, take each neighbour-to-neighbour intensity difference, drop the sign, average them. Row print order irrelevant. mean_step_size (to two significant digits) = 1.1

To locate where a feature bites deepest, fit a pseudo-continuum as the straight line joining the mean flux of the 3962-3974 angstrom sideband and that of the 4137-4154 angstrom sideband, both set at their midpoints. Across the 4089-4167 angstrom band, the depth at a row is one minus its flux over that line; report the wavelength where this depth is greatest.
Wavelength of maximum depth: 4101.68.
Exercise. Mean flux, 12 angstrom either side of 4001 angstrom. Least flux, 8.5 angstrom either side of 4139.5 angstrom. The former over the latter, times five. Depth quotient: 5.9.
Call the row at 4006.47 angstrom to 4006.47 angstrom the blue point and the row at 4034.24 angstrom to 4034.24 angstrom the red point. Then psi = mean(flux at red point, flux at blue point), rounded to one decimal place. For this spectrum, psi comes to 26.4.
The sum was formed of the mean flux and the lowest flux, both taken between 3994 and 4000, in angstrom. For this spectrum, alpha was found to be 54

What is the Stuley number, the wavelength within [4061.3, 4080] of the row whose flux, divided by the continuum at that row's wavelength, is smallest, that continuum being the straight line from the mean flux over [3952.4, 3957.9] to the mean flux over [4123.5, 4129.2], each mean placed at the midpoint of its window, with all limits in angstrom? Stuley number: 4067.82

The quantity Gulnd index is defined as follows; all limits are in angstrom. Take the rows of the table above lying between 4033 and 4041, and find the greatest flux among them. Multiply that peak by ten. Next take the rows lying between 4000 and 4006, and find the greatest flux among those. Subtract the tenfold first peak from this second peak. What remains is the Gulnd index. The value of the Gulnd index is -264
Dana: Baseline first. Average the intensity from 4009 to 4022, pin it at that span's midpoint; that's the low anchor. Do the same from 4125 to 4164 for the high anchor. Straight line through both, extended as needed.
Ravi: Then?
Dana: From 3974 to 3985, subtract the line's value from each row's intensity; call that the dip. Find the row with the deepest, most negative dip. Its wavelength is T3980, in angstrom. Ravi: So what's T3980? 3975.23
